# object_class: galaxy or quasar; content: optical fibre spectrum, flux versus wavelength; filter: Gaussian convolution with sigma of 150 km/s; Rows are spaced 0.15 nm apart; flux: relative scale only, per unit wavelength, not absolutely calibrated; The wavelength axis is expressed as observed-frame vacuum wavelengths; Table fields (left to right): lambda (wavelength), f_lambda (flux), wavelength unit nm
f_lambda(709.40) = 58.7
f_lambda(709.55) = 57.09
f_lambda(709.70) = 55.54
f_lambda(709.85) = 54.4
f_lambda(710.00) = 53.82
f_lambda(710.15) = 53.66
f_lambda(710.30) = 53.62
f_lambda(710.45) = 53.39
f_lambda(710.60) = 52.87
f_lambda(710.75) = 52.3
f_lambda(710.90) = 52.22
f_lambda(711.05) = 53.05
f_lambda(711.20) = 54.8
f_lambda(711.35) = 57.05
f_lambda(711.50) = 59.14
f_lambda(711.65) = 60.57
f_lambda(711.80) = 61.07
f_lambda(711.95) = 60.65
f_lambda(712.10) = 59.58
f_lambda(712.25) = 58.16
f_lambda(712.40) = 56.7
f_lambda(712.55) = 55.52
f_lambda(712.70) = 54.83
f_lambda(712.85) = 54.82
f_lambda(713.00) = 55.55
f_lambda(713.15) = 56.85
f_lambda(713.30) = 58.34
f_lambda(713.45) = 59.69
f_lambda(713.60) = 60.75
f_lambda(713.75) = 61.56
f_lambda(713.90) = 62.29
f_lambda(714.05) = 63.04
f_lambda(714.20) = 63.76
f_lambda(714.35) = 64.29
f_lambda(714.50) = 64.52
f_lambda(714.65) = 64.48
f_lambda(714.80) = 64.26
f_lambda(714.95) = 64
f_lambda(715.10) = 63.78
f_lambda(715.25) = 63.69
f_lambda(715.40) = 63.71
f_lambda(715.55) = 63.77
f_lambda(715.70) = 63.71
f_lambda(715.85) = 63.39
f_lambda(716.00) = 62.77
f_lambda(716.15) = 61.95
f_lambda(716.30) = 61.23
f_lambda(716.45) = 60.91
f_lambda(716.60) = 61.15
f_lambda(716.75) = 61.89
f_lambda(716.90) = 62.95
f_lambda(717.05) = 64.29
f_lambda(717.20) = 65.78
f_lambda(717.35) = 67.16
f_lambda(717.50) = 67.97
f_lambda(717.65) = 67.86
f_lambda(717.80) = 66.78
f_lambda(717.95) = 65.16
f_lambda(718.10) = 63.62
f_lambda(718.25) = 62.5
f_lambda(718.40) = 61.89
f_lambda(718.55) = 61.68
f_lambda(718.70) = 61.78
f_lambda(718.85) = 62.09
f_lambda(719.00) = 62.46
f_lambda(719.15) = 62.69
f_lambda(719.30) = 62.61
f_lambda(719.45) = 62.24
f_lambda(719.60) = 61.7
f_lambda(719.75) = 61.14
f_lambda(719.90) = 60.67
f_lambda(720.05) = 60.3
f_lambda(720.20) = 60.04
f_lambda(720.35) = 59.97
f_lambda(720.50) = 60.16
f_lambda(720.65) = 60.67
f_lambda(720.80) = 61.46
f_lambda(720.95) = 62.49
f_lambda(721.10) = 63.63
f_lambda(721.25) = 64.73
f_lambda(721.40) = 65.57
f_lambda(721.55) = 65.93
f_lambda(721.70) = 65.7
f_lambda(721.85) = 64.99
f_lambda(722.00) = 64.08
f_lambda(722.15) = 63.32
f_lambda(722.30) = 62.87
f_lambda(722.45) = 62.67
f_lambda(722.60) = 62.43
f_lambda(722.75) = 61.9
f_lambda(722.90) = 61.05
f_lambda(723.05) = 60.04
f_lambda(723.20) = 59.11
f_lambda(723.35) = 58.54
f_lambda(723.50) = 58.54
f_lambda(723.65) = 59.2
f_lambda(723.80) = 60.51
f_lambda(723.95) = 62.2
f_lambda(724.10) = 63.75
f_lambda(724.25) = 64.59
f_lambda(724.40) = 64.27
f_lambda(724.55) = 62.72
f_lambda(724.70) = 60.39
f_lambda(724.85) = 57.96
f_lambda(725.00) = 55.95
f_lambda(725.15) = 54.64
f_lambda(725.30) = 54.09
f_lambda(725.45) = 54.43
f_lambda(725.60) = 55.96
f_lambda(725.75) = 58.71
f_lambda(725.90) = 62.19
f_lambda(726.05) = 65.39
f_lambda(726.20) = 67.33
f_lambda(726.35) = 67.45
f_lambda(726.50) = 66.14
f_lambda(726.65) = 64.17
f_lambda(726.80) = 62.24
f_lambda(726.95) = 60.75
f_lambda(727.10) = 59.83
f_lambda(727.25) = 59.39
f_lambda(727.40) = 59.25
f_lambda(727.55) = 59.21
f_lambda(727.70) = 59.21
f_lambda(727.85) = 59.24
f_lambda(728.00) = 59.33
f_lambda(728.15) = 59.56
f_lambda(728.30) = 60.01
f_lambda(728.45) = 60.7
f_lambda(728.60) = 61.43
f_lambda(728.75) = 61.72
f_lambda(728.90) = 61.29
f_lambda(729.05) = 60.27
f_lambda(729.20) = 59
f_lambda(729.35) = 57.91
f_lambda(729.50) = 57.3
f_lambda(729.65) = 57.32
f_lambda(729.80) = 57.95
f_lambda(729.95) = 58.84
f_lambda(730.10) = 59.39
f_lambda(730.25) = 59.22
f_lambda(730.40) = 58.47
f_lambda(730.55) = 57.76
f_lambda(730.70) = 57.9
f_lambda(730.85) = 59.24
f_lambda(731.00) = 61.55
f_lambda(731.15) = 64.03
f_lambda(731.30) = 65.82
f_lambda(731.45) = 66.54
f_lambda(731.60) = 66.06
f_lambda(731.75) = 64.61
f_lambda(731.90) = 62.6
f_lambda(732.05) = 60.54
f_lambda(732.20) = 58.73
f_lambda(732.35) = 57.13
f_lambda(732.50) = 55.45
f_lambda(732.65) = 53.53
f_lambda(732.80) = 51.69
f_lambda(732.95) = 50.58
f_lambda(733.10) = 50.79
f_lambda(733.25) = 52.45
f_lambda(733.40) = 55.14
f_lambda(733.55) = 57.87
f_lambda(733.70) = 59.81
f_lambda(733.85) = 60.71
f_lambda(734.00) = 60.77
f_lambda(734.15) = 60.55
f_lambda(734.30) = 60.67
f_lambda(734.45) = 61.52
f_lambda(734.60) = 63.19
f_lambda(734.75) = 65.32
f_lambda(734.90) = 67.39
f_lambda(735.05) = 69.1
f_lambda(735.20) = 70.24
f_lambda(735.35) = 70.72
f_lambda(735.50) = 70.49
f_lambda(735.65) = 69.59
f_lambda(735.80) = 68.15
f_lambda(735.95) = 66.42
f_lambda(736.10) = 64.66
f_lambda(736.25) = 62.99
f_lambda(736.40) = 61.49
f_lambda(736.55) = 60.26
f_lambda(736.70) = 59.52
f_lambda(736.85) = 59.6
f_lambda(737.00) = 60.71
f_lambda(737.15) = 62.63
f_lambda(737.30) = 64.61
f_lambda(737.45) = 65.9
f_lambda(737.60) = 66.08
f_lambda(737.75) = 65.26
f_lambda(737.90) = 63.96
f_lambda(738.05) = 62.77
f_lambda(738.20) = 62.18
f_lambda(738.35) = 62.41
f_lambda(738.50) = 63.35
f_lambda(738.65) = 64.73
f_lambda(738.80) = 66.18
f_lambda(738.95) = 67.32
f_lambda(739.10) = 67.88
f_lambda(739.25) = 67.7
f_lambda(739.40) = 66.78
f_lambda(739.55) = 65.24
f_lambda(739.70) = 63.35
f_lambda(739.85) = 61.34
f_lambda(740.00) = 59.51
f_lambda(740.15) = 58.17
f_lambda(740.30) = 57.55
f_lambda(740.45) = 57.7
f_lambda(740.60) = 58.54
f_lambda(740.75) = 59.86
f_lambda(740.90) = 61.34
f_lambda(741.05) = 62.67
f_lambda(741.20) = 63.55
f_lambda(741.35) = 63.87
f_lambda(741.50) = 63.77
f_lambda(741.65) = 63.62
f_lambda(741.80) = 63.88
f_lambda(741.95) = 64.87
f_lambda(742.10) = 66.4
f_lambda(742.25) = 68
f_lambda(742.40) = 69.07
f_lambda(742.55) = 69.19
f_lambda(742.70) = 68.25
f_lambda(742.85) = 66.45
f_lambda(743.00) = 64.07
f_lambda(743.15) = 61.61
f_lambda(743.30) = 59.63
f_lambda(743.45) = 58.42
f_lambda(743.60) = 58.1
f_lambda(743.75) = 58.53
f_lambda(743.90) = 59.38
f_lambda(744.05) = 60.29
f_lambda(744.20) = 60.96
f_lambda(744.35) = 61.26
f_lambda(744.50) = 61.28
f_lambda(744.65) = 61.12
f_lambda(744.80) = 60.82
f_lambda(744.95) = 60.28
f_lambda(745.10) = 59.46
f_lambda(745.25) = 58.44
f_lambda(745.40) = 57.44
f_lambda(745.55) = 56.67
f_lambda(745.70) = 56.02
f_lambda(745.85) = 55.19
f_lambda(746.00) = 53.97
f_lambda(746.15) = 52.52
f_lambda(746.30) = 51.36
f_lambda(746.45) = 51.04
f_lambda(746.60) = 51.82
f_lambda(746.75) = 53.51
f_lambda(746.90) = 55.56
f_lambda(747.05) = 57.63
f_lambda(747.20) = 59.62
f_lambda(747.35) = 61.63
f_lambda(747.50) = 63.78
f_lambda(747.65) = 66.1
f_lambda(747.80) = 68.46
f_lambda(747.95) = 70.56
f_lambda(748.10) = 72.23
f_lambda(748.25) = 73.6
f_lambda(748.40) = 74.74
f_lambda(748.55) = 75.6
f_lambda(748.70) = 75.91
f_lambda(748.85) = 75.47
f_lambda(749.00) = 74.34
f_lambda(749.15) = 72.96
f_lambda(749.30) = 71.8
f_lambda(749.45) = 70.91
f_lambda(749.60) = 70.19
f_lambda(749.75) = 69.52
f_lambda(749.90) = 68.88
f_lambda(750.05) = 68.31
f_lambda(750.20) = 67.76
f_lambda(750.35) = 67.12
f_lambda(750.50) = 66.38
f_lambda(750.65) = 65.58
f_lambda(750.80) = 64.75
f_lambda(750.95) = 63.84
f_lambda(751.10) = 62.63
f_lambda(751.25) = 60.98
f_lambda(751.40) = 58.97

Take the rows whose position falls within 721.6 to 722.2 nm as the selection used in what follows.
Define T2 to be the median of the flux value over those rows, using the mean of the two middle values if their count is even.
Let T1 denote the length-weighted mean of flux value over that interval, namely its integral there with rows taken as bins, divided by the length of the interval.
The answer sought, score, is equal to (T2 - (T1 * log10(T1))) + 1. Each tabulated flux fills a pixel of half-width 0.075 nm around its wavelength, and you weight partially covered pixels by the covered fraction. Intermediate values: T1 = 64.6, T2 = 65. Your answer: -51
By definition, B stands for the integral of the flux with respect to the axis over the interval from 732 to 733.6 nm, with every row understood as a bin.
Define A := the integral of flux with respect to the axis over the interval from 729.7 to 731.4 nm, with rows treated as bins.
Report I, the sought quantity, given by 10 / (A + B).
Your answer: 0.0527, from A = 102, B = 88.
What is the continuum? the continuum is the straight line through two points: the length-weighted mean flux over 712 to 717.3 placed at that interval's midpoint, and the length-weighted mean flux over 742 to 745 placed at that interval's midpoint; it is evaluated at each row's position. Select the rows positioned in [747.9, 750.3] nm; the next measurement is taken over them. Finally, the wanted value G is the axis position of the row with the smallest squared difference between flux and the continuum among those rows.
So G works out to 750.20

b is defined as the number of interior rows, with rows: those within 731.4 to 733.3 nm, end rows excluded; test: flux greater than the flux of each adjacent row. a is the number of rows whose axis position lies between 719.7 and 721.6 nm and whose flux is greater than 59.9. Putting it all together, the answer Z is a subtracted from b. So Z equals -13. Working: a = 13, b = 0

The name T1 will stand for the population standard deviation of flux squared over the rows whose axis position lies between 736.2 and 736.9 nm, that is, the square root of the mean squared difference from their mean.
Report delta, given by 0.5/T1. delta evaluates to 0.0031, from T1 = 161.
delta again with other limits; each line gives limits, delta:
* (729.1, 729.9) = 0.0070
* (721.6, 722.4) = 0.0037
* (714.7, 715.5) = 0.0181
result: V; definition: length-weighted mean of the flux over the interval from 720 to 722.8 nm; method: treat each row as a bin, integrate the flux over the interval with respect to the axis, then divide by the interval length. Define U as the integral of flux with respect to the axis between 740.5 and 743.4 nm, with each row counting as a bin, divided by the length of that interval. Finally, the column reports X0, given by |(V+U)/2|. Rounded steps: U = 64.0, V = 62.8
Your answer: 63.4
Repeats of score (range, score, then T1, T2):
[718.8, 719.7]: -48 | 62.3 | 62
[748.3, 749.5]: -63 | 74.0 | 75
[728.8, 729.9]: -45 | 58.8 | 58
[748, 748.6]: -63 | 73.8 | 74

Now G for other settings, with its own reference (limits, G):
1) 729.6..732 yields 731.90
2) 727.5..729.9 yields 728.75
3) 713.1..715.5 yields 713.75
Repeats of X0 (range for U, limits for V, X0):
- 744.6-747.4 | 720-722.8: 59.6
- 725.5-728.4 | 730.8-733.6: 60.0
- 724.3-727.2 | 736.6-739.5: 62.5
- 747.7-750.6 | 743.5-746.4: 64.6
